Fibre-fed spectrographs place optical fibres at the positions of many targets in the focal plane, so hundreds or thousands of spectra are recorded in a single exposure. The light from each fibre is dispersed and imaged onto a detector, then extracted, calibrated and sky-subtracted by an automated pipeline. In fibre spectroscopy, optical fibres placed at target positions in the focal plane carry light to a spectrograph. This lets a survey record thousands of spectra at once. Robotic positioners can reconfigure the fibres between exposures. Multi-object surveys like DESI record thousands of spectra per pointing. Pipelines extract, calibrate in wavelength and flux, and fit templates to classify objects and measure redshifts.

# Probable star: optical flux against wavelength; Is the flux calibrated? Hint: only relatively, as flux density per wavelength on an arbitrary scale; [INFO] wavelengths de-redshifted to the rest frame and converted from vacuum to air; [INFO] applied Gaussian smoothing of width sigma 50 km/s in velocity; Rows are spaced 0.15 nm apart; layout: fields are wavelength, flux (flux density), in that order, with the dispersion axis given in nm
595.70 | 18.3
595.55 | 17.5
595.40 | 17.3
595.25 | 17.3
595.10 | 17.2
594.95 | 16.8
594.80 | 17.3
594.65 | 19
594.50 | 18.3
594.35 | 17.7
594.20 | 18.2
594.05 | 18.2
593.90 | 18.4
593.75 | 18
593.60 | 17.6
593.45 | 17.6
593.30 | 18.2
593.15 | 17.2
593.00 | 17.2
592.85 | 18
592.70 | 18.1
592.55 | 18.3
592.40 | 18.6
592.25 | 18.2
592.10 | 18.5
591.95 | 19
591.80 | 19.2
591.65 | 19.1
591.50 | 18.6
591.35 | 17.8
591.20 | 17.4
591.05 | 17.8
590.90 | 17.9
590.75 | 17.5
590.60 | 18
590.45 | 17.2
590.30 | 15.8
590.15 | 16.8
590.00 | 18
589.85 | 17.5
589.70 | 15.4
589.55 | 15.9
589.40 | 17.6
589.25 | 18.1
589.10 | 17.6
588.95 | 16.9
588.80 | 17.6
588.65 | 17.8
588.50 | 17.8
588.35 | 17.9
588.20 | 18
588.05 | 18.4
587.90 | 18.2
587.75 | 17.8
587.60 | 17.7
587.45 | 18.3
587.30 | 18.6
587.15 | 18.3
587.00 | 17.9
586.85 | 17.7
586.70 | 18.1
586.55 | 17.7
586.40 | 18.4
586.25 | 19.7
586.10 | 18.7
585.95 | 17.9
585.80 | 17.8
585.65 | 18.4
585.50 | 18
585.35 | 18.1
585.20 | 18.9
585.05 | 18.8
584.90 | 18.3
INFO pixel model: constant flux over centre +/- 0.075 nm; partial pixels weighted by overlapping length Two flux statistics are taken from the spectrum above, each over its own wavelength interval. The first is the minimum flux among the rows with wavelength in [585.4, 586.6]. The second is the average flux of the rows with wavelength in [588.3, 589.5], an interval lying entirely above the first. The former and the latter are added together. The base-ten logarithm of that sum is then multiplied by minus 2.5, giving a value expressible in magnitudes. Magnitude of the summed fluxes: -3.87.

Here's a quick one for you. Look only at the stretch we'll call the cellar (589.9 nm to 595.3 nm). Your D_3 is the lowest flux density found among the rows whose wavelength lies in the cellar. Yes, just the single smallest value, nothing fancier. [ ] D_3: 15.8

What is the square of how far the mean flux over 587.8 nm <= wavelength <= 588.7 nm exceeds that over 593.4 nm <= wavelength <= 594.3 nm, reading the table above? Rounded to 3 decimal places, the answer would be 0.000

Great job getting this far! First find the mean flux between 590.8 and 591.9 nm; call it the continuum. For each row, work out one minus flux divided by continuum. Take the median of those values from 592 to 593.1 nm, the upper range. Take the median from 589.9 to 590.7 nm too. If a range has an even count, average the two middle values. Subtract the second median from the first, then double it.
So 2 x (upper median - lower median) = -0.11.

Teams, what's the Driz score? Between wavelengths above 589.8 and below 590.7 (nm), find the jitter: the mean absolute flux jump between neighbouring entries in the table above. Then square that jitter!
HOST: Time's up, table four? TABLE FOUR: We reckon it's 0.96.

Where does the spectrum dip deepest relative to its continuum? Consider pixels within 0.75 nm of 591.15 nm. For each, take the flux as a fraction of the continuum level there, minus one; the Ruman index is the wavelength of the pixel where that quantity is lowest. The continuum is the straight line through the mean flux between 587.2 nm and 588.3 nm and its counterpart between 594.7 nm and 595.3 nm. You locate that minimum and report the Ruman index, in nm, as 590.45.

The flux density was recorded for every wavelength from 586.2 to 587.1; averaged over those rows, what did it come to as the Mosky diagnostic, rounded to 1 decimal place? 18.2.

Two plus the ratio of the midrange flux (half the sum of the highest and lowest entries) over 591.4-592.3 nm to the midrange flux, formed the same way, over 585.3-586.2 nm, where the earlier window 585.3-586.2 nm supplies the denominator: 3.02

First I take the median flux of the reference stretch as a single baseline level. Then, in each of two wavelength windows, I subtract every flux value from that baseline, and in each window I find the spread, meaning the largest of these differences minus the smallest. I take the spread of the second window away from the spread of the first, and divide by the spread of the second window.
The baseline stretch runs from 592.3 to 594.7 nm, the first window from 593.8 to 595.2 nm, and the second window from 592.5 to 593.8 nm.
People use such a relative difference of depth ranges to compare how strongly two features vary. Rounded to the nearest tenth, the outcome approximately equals 1.0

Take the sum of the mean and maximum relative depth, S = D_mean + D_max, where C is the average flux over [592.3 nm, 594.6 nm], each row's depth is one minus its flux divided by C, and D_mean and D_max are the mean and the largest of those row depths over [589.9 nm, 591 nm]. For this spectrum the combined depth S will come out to 0.158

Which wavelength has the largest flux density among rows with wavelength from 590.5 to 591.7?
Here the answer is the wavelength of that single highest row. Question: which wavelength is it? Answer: 591.65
